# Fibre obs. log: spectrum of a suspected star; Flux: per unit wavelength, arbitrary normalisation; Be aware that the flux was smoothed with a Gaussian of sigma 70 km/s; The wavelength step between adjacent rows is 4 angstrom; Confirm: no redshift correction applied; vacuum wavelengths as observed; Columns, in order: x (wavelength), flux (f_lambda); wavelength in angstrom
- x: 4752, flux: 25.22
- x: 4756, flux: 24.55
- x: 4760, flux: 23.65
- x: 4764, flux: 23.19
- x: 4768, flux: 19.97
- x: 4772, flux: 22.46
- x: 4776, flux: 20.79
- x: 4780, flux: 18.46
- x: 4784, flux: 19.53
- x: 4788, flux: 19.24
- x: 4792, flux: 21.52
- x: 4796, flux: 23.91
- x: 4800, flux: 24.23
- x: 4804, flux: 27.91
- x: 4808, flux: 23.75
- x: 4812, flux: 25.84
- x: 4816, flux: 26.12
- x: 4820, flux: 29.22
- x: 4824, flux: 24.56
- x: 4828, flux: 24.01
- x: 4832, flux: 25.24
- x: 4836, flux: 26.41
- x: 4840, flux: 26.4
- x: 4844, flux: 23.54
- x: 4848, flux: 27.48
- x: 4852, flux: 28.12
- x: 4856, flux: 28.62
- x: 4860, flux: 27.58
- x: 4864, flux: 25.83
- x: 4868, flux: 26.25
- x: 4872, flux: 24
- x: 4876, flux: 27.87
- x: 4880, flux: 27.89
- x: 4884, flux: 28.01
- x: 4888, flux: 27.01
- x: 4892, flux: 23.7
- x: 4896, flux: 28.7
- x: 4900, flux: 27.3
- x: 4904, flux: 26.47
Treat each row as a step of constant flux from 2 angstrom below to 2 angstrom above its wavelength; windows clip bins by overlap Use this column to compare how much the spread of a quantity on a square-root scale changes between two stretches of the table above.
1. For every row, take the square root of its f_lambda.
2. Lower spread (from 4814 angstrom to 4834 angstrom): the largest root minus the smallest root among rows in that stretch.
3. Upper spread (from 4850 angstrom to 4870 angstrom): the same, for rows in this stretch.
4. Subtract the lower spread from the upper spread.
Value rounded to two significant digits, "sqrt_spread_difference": -0.24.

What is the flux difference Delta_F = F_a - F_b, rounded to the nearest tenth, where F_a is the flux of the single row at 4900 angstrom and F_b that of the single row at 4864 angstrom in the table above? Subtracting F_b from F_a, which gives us 1.5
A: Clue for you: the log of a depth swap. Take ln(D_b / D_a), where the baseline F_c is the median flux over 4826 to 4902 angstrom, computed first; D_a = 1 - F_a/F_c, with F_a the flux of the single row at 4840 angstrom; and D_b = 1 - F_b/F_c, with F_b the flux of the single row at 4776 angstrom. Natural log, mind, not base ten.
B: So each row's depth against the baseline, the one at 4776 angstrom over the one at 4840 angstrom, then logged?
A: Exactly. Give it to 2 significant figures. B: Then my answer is 2.3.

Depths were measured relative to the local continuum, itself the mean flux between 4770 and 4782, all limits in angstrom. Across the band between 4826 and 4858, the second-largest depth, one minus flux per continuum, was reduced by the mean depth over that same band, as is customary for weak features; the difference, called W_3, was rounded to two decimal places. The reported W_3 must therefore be 0.11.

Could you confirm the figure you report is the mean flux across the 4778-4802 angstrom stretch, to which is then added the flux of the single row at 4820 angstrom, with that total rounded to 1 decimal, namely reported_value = 50.4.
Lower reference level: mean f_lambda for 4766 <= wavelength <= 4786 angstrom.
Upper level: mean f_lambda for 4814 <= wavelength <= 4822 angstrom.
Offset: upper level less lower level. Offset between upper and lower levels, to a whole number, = 7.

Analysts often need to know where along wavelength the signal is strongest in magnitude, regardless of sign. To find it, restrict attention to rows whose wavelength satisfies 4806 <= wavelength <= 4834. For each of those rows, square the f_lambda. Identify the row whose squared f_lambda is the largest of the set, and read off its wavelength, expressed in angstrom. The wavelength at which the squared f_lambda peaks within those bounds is 4820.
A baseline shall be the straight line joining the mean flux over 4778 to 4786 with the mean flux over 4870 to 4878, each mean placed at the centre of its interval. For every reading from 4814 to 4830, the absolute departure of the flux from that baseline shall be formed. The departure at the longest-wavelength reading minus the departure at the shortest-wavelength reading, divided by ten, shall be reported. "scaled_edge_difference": -0.30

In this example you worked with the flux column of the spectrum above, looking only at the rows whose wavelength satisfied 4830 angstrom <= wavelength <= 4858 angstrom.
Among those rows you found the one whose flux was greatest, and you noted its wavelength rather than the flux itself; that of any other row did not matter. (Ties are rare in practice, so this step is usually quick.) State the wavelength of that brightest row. 4856 angstrom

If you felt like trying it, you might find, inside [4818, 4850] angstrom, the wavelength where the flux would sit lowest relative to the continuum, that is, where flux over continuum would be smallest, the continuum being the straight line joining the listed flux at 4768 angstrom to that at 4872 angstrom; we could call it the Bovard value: 4844 angstrom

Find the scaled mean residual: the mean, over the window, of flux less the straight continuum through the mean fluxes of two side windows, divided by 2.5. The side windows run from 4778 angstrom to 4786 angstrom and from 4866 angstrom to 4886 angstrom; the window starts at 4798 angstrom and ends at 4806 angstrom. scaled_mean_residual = 2.2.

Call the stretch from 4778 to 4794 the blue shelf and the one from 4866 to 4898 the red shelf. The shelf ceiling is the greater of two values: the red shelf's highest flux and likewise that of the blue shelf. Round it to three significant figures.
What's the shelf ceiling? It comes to 28.7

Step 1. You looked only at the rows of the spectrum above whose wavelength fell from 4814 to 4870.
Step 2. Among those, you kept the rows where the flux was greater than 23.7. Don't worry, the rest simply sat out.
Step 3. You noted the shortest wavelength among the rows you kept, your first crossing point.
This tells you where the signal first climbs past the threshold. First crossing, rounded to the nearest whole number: 4816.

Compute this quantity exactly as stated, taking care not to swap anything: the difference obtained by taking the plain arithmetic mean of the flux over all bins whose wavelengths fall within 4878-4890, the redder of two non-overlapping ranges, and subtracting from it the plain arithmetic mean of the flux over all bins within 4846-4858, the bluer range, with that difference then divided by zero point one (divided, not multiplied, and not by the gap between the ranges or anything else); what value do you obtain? -4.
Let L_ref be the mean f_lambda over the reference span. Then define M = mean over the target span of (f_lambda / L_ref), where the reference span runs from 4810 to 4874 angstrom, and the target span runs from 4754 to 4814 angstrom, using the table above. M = 0.86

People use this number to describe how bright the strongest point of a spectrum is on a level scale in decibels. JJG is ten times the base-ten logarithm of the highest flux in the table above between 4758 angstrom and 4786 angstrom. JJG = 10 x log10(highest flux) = 13.7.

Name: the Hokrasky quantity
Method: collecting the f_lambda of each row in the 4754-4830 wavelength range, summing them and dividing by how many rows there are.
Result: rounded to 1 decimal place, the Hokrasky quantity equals 23.3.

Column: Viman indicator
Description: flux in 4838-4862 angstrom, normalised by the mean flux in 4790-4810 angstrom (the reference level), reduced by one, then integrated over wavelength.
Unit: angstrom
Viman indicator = 2.7 angstrom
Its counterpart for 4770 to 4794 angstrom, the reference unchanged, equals -3.9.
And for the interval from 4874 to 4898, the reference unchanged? 2.9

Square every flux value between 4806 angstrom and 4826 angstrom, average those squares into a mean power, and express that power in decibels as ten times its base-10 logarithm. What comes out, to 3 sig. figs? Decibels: 28.3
